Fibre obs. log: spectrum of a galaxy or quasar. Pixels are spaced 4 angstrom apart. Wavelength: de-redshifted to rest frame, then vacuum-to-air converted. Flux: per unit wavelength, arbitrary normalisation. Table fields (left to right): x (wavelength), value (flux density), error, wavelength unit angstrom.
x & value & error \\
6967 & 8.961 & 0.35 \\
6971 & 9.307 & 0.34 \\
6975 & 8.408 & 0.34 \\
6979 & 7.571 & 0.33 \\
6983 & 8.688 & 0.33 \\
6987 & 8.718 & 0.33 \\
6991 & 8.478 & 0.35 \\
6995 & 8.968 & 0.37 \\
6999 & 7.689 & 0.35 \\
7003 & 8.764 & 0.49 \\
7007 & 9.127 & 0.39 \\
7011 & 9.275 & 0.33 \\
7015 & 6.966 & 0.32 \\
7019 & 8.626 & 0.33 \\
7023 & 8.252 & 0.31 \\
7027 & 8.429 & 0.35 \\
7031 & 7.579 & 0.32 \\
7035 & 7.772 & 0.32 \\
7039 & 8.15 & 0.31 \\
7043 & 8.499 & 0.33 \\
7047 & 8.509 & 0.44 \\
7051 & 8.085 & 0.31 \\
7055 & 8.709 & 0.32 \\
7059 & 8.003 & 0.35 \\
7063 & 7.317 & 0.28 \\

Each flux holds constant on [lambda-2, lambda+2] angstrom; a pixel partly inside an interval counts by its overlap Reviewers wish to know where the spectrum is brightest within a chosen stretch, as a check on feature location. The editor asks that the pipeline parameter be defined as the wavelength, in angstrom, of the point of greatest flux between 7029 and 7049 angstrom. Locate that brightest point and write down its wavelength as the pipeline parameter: 7047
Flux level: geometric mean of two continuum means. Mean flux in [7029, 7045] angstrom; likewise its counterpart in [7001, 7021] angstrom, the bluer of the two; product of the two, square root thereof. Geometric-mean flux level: 8.27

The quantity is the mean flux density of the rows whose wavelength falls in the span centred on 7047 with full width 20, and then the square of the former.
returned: 70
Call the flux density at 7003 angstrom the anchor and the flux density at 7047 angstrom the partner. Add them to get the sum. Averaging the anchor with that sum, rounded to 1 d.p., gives 13.0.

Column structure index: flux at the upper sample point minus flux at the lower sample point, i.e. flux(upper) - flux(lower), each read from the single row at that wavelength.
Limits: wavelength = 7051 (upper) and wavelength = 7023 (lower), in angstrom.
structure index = -0.2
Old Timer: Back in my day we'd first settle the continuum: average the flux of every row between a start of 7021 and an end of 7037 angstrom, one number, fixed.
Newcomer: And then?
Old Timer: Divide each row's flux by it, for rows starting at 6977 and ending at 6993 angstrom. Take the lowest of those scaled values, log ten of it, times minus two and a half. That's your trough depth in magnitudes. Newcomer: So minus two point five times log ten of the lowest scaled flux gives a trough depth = 0.061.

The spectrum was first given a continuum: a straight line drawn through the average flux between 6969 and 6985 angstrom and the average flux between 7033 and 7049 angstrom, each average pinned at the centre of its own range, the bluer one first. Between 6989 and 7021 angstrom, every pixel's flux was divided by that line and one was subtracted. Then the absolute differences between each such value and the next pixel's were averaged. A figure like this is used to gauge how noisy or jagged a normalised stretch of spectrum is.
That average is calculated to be 0.126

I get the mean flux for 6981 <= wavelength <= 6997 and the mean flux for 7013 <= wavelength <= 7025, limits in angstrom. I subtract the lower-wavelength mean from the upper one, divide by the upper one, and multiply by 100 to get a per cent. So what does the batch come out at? -9.6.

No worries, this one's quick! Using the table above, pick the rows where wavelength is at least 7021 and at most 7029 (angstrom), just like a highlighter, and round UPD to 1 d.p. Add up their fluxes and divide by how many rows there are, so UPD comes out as 8.3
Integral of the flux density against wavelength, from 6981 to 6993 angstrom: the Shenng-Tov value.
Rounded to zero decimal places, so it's 104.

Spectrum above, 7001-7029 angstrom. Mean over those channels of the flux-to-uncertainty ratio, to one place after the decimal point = 24.0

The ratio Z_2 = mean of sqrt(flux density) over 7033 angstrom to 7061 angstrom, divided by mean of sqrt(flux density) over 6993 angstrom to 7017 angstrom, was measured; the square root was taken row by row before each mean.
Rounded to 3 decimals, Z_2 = 0.988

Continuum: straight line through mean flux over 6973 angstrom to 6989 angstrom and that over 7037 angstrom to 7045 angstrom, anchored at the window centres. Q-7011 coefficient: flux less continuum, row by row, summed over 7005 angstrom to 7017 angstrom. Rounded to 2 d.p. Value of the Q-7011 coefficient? 0.36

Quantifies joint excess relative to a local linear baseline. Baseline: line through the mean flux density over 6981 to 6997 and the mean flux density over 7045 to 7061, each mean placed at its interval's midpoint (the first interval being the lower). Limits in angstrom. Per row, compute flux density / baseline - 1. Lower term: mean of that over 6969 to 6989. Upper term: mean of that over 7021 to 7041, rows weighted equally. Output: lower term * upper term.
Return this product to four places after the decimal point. 0.0013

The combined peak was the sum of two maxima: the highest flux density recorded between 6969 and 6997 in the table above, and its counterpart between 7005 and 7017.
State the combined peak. 18.6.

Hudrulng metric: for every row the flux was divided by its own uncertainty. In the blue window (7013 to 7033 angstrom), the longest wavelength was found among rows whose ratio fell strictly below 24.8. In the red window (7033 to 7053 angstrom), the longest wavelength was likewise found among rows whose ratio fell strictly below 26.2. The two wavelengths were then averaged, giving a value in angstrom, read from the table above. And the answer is 7041 angstrom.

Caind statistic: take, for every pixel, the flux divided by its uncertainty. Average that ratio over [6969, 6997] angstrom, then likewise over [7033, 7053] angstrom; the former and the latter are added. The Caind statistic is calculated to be 49.5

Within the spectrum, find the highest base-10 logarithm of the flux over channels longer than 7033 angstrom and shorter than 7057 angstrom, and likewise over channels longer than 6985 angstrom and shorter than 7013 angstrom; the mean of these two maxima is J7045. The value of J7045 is 0.954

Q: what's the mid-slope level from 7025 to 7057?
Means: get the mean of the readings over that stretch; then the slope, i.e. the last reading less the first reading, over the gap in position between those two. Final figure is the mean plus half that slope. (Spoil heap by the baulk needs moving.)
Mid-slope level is 8.22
